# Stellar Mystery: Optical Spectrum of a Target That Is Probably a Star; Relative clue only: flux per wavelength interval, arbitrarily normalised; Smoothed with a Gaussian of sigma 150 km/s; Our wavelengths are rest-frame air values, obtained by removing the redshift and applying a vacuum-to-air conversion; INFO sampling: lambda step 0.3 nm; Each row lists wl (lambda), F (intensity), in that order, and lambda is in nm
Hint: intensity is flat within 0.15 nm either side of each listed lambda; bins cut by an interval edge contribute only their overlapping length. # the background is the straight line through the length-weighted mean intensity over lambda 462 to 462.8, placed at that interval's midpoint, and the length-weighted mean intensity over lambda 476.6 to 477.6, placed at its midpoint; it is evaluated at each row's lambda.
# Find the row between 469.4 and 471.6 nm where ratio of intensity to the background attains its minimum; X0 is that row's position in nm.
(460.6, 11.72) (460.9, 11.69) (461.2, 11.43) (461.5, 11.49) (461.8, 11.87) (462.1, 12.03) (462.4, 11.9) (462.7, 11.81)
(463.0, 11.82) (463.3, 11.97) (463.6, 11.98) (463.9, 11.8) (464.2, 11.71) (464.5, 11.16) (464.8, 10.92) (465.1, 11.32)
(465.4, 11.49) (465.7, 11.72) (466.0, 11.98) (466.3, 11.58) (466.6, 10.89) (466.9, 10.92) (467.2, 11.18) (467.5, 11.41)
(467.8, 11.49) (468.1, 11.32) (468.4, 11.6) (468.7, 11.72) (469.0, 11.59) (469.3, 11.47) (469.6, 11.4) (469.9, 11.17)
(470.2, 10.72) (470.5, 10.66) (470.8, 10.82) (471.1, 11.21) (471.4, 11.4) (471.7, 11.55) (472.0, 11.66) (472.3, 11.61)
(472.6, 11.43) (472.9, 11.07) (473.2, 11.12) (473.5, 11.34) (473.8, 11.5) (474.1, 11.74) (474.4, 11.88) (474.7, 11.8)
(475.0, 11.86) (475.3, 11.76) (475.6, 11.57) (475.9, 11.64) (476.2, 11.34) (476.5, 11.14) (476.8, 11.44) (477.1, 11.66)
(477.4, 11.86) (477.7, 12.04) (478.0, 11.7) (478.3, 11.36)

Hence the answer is 470.5 nm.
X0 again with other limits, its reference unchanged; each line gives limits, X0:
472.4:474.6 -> 472.9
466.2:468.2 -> 466.6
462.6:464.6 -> 464.5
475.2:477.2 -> 476.5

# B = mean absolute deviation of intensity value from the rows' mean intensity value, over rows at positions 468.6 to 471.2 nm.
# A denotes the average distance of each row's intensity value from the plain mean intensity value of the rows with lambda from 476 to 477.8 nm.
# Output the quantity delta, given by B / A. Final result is 1.15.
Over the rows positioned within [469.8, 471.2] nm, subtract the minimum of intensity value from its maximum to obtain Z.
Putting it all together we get 0.55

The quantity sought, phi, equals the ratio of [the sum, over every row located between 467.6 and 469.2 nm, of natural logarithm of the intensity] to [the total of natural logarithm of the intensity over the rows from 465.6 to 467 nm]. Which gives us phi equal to 1.00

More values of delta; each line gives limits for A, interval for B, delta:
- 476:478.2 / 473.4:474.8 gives 0.75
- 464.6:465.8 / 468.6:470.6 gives 1.40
